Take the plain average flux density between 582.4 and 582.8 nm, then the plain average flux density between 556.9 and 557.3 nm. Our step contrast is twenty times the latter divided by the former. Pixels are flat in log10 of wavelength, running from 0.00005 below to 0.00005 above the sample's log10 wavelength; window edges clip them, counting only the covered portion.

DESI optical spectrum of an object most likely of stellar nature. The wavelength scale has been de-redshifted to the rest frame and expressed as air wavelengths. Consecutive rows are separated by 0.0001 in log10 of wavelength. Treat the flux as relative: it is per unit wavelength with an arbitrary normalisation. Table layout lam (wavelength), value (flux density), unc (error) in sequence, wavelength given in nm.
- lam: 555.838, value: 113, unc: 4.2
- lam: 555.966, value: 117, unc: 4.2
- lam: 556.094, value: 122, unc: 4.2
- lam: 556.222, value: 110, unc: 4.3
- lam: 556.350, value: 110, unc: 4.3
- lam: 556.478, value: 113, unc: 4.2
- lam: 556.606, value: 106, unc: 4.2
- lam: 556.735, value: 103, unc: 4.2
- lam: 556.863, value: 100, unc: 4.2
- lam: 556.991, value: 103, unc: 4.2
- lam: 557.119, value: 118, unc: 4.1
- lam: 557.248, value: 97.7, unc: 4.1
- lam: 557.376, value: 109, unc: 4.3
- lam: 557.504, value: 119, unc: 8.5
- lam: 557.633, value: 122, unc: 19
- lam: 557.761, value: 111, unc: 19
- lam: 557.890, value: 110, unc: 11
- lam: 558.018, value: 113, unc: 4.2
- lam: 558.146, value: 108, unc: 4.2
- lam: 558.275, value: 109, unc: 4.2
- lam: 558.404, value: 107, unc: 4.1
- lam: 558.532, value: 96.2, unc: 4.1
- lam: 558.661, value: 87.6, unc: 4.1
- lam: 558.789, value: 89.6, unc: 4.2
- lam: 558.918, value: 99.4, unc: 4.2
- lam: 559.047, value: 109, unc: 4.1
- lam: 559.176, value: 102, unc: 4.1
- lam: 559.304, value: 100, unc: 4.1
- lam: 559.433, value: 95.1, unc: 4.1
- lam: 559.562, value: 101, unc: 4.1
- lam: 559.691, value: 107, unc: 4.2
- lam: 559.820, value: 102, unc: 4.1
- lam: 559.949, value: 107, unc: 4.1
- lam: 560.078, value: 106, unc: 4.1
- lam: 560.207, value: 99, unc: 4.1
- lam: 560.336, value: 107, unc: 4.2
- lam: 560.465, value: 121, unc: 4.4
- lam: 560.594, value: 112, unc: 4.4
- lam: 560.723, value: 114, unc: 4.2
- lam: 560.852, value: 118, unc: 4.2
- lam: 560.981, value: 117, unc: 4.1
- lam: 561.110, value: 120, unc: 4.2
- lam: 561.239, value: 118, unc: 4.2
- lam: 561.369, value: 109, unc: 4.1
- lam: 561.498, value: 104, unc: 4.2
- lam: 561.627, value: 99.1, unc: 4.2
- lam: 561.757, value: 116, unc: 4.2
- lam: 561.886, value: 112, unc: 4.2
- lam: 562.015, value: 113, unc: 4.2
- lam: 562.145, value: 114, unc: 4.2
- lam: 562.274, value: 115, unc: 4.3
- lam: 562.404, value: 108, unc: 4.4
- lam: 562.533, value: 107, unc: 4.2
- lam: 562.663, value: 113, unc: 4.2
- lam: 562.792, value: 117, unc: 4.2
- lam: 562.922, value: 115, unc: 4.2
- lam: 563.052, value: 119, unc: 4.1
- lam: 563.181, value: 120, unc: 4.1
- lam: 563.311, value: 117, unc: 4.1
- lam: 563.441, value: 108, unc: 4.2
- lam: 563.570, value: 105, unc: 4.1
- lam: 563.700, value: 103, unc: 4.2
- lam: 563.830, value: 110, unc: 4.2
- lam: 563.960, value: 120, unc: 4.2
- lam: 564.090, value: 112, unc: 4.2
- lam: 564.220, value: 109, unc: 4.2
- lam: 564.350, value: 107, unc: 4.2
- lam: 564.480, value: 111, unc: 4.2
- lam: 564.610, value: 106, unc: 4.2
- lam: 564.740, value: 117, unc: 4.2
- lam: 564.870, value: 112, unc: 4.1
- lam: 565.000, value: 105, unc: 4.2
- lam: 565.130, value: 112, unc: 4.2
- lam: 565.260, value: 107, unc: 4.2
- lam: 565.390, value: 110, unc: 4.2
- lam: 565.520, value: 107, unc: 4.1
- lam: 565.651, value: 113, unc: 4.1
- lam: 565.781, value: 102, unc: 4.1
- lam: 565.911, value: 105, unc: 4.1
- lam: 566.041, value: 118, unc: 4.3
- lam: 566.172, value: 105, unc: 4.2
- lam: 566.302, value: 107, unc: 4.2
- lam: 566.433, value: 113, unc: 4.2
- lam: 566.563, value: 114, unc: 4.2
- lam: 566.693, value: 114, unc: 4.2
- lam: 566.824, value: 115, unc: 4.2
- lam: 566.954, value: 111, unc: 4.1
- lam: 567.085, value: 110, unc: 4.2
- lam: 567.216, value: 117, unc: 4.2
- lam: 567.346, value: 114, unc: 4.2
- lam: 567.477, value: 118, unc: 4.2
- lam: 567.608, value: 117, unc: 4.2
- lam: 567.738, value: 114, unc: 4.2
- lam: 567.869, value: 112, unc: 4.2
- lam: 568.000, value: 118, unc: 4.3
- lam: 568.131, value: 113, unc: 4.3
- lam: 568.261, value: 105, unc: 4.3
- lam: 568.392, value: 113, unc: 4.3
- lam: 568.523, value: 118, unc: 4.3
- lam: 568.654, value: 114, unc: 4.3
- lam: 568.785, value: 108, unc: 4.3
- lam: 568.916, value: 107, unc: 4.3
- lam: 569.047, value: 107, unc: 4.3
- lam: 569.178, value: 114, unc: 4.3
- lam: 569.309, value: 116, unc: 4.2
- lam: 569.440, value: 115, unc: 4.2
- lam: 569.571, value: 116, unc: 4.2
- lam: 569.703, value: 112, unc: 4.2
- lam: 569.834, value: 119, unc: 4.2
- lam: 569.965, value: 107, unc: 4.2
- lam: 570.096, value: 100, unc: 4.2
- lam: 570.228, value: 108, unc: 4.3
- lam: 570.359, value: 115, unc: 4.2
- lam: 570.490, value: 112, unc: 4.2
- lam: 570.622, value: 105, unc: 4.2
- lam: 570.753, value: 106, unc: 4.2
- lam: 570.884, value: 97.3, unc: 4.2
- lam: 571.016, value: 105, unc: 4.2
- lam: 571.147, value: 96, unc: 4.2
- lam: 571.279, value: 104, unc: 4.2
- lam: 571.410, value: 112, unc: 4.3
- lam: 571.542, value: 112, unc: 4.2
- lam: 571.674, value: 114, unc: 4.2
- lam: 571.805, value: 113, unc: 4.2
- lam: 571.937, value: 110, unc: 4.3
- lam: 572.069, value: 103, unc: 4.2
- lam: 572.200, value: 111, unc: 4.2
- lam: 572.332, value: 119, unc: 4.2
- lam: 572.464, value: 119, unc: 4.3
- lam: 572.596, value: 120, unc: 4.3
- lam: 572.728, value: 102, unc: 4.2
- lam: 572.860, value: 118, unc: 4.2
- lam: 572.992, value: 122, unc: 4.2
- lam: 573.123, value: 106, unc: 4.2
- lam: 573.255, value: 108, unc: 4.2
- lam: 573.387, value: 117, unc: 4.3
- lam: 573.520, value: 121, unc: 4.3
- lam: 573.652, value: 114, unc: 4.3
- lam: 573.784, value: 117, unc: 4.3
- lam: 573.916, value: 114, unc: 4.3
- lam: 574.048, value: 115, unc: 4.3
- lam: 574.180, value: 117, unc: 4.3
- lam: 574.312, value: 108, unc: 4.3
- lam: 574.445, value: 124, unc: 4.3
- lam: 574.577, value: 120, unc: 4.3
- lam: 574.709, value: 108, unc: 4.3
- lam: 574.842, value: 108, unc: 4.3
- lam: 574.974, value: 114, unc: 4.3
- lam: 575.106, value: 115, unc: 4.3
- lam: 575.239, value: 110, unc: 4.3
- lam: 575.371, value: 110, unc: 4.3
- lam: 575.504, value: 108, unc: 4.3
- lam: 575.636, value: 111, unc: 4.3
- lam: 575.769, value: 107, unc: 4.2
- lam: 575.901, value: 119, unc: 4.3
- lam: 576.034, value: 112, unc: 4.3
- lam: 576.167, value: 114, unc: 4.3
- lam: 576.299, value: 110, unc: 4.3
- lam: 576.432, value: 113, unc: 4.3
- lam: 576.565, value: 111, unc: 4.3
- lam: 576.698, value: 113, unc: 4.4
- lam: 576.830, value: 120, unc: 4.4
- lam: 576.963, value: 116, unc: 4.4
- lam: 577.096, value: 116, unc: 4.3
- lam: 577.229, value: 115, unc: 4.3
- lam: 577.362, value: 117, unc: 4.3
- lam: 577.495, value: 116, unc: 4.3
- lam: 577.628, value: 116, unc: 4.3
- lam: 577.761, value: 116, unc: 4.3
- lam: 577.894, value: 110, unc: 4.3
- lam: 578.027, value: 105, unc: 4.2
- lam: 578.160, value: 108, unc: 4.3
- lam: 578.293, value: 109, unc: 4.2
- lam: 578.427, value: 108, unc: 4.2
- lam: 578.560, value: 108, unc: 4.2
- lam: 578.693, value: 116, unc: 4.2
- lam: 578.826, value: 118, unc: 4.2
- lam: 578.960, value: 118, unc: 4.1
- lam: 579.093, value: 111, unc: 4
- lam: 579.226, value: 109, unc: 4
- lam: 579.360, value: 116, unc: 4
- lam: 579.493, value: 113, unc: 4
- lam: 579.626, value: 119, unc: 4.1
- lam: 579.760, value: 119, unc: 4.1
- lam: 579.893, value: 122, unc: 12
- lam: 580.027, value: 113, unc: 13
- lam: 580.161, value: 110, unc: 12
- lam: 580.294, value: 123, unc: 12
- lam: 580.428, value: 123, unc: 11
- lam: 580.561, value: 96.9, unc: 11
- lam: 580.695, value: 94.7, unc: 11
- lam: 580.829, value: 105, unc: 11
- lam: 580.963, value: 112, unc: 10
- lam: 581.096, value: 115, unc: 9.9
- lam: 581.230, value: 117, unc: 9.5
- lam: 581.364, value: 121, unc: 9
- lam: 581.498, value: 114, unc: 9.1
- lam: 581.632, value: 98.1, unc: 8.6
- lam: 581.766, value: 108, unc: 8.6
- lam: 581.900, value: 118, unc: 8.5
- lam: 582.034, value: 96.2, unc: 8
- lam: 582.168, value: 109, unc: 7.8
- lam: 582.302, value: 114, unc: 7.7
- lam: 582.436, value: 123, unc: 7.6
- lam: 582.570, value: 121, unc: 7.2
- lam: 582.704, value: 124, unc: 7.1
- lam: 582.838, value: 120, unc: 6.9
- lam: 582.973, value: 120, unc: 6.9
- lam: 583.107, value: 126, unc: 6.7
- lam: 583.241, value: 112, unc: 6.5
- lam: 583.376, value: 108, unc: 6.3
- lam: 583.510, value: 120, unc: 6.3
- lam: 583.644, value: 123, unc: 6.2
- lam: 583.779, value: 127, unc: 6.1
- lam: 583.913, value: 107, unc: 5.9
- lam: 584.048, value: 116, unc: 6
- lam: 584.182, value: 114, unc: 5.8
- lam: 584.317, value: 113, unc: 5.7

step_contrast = 17.3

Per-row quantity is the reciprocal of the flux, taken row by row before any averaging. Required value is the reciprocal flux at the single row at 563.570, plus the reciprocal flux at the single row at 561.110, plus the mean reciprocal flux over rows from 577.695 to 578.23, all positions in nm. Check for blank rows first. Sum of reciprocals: 0.0270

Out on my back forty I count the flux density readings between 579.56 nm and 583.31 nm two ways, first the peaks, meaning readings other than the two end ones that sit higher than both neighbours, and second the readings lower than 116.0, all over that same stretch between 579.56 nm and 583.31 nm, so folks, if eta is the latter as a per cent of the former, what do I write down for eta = 233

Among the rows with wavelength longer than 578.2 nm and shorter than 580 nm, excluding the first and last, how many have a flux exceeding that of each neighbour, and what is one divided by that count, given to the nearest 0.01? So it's 1.00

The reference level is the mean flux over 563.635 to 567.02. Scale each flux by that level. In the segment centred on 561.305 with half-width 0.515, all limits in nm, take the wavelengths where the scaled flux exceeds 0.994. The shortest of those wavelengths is 560.852 nm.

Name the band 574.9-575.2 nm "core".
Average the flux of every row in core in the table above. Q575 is 114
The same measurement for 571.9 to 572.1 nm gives 106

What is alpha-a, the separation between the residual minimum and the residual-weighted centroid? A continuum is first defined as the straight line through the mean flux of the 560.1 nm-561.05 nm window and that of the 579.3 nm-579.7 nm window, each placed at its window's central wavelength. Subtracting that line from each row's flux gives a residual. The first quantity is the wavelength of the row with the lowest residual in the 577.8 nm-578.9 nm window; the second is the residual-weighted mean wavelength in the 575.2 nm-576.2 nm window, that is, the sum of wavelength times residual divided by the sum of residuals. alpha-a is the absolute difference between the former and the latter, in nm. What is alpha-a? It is 2.46 nm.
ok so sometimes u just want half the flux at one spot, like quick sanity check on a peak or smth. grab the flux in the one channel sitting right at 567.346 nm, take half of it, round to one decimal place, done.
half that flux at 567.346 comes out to 57.0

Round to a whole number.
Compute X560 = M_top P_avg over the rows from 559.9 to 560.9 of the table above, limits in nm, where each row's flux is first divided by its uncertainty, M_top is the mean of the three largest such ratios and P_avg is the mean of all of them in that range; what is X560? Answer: 723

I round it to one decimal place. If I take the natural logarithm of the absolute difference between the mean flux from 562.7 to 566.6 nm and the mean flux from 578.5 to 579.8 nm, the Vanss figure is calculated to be 1.3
